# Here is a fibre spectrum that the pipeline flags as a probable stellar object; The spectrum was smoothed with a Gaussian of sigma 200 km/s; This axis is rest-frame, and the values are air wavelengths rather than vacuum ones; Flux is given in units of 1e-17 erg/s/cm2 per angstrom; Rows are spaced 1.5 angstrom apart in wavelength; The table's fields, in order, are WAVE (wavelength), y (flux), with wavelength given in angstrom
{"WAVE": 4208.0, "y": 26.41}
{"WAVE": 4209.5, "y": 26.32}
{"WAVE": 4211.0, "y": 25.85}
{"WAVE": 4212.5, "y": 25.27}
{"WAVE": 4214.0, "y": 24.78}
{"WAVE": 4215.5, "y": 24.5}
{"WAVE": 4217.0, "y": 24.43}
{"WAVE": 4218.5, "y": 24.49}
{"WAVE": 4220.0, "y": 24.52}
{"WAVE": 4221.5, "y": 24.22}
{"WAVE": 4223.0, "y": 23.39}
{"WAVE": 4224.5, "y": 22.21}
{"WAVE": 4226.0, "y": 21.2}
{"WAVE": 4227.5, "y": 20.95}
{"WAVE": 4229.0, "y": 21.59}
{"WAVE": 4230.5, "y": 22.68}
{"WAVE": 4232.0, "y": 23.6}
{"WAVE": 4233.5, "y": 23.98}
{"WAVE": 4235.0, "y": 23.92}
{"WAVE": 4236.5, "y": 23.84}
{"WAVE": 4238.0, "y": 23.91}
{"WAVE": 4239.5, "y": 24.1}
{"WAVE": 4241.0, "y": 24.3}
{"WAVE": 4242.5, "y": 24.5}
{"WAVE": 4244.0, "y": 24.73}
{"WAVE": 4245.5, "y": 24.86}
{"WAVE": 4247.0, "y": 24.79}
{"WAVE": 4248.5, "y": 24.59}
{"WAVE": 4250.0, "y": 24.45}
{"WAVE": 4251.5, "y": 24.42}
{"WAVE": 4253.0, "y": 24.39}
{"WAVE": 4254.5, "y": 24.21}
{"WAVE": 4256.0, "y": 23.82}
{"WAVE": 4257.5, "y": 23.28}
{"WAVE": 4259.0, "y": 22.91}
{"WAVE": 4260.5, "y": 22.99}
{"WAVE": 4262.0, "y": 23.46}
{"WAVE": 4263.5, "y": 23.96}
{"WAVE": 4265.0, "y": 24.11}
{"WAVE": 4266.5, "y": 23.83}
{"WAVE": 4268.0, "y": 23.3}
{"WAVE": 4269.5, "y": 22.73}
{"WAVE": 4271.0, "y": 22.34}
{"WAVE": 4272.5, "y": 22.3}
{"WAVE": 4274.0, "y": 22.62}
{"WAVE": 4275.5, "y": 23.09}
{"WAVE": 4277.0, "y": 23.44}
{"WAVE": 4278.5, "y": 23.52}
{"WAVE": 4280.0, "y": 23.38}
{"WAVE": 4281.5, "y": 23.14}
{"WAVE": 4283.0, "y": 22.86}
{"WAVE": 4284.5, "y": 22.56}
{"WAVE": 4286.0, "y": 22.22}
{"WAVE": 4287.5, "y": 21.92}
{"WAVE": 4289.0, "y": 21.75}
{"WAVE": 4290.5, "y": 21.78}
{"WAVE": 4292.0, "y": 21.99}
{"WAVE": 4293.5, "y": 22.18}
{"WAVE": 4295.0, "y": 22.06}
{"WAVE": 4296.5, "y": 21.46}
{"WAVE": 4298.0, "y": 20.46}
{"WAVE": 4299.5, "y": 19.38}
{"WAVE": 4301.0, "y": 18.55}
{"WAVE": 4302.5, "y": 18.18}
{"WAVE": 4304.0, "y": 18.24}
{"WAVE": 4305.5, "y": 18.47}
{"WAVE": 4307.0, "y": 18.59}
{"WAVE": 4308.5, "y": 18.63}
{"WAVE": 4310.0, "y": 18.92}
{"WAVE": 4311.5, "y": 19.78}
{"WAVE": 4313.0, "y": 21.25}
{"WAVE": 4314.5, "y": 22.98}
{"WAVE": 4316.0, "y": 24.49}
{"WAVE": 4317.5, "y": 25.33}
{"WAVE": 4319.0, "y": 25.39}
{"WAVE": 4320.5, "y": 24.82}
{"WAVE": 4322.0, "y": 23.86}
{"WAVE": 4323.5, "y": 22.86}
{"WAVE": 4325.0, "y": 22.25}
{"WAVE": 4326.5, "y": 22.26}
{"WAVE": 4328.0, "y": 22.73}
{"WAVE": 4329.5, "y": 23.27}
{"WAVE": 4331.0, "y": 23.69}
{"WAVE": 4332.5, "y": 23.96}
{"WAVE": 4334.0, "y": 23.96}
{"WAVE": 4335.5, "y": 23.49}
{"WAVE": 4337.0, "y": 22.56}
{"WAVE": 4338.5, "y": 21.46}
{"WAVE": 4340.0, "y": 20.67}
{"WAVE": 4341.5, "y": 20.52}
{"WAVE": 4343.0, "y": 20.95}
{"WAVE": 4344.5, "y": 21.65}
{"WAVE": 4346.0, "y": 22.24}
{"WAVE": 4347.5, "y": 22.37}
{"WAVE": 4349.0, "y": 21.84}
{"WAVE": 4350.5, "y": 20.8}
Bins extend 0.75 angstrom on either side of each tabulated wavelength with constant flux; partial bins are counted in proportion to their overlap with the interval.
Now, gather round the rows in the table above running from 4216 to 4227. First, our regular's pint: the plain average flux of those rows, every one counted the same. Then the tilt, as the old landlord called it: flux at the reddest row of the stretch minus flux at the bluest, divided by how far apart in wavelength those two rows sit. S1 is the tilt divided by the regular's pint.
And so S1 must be -0.015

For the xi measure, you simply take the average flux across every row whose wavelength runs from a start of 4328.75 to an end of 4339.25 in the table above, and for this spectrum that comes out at 23.2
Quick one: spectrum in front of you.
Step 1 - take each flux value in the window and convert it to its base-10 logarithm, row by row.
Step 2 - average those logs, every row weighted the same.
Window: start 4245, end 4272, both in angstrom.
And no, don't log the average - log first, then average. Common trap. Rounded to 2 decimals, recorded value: 1.38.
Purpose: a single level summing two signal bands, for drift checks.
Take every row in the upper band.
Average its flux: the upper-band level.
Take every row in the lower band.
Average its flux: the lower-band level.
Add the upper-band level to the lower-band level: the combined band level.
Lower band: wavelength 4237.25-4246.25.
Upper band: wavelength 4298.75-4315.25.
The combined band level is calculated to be 43.8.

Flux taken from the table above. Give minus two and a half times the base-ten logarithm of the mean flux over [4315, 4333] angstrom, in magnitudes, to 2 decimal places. -3.44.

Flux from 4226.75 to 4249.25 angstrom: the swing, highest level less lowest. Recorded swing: 3.9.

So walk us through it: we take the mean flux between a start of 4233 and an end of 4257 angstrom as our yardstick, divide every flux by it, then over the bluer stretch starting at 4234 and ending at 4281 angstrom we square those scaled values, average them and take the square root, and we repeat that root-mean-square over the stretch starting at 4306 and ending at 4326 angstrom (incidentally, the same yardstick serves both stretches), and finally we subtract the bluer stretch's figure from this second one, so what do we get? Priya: -0.057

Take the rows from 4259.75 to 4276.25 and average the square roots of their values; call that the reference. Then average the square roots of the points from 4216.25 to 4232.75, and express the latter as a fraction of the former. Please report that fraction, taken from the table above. 1.00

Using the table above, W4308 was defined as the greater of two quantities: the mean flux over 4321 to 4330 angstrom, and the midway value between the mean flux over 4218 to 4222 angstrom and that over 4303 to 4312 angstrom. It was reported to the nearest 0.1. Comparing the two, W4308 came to 22.9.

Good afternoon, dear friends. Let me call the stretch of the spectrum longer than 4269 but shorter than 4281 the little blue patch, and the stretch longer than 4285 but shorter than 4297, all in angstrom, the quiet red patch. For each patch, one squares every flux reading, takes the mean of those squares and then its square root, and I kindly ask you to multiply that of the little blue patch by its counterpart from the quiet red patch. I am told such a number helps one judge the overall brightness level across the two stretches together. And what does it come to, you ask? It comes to 503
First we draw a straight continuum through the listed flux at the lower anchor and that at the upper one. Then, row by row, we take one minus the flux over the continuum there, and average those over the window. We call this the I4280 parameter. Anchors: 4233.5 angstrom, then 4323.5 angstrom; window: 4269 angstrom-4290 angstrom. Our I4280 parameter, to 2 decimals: 0.03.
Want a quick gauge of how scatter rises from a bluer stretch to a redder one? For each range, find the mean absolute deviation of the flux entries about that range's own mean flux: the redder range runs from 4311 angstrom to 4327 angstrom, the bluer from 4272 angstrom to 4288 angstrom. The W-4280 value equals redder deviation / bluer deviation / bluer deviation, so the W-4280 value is 7.0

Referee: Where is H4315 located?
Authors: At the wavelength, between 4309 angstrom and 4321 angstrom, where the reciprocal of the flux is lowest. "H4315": 4319.0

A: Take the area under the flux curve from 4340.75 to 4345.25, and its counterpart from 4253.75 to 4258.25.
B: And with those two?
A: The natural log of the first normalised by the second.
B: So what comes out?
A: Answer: -0.12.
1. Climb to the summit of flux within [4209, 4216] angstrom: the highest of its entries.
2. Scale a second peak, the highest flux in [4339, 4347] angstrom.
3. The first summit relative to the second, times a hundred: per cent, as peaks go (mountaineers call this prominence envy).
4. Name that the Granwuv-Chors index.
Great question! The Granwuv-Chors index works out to 118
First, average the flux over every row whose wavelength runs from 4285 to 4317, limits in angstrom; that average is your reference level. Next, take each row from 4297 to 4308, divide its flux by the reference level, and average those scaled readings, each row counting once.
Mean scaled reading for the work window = 0.91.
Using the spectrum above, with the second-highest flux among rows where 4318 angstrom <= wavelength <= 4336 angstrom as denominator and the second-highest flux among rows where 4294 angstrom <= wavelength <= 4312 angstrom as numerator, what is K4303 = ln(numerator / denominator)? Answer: -0.15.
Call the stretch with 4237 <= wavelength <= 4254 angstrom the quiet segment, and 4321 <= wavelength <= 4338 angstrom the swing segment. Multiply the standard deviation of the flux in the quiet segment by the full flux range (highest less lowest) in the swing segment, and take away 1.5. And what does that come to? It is -1.0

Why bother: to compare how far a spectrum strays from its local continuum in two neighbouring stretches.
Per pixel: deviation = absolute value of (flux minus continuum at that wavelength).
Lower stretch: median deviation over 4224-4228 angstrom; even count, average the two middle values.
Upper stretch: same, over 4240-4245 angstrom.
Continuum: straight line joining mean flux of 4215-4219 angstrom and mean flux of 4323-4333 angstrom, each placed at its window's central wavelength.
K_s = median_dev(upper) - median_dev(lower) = -2.8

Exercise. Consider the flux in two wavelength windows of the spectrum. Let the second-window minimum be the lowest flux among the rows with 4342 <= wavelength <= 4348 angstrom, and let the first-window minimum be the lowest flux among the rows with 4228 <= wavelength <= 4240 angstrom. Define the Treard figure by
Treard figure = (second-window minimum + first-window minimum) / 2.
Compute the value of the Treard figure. 21.3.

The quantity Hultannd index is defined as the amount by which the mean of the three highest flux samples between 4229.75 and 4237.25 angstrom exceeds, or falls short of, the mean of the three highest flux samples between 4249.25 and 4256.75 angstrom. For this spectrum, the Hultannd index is -1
